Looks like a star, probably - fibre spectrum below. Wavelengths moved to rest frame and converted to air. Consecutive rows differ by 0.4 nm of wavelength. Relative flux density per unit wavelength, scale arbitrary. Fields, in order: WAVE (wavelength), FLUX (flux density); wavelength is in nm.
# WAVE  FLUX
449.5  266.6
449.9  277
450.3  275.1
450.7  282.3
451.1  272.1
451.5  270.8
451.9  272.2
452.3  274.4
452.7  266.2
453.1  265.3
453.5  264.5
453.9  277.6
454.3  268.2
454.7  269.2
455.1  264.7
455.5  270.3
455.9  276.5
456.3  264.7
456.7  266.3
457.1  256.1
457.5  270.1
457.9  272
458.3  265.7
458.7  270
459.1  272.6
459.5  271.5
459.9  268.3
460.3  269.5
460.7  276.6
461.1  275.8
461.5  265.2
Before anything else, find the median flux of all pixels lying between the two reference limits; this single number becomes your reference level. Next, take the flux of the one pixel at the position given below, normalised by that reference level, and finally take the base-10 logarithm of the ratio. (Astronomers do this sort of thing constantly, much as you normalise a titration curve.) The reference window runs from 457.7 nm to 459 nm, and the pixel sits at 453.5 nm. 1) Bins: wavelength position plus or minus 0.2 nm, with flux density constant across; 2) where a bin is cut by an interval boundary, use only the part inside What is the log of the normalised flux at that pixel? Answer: -0.009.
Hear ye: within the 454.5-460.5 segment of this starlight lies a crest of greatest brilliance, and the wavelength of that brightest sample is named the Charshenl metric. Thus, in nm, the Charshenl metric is 455.9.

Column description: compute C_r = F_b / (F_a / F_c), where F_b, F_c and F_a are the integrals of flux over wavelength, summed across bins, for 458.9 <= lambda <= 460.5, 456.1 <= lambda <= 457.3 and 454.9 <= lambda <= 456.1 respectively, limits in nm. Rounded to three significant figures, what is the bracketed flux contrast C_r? 420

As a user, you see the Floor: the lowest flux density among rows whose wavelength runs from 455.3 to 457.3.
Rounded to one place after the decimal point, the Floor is 256.1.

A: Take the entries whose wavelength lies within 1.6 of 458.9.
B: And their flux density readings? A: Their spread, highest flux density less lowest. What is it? 6.9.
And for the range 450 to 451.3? 10.2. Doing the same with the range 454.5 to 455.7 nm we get 5.6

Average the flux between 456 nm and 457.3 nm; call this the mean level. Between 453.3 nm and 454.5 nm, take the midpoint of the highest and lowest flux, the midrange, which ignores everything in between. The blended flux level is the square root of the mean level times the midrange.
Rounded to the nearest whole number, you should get 267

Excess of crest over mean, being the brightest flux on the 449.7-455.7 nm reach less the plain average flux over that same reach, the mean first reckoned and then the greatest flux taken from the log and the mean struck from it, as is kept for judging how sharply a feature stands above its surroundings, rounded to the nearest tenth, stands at 11.0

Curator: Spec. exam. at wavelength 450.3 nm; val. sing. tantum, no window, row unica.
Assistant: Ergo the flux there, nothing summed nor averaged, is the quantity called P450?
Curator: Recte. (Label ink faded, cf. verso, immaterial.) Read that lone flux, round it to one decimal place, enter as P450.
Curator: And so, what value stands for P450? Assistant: 275.1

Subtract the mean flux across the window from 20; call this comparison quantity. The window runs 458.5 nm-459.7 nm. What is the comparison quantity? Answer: -251.4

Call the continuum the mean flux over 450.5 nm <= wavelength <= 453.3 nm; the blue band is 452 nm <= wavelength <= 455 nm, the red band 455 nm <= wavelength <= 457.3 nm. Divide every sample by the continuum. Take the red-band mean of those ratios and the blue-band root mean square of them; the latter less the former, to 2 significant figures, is 0.011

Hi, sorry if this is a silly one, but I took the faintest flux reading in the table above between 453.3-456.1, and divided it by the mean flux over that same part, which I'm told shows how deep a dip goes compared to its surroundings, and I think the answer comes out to 0.9791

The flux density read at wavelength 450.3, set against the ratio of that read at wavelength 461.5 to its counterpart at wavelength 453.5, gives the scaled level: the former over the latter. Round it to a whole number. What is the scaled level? 274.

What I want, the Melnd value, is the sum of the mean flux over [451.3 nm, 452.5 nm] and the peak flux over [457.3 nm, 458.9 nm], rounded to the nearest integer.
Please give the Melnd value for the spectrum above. 544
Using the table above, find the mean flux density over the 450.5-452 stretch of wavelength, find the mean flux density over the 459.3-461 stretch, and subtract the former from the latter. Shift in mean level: -3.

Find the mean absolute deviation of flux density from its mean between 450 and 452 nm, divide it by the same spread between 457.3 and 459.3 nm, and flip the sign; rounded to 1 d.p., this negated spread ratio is -1.9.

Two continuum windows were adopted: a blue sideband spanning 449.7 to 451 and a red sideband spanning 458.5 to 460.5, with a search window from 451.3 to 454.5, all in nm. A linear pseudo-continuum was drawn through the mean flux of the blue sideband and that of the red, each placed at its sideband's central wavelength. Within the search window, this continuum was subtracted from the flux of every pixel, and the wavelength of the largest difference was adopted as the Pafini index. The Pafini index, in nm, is 453.9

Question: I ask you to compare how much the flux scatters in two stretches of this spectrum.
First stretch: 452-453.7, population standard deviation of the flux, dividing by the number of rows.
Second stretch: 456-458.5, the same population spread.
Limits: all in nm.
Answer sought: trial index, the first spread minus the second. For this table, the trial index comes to -1.1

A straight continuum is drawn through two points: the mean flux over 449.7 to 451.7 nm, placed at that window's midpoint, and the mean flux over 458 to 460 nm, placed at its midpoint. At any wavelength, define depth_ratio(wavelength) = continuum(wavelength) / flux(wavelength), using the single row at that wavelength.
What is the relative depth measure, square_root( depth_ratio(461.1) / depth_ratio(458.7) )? 0.99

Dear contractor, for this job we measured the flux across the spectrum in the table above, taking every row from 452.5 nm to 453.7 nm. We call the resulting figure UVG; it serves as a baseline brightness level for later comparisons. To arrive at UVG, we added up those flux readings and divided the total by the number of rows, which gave 265.3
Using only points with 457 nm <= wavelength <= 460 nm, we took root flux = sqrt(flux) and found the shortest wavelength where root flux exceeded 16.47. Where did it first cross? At 457.9 nm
